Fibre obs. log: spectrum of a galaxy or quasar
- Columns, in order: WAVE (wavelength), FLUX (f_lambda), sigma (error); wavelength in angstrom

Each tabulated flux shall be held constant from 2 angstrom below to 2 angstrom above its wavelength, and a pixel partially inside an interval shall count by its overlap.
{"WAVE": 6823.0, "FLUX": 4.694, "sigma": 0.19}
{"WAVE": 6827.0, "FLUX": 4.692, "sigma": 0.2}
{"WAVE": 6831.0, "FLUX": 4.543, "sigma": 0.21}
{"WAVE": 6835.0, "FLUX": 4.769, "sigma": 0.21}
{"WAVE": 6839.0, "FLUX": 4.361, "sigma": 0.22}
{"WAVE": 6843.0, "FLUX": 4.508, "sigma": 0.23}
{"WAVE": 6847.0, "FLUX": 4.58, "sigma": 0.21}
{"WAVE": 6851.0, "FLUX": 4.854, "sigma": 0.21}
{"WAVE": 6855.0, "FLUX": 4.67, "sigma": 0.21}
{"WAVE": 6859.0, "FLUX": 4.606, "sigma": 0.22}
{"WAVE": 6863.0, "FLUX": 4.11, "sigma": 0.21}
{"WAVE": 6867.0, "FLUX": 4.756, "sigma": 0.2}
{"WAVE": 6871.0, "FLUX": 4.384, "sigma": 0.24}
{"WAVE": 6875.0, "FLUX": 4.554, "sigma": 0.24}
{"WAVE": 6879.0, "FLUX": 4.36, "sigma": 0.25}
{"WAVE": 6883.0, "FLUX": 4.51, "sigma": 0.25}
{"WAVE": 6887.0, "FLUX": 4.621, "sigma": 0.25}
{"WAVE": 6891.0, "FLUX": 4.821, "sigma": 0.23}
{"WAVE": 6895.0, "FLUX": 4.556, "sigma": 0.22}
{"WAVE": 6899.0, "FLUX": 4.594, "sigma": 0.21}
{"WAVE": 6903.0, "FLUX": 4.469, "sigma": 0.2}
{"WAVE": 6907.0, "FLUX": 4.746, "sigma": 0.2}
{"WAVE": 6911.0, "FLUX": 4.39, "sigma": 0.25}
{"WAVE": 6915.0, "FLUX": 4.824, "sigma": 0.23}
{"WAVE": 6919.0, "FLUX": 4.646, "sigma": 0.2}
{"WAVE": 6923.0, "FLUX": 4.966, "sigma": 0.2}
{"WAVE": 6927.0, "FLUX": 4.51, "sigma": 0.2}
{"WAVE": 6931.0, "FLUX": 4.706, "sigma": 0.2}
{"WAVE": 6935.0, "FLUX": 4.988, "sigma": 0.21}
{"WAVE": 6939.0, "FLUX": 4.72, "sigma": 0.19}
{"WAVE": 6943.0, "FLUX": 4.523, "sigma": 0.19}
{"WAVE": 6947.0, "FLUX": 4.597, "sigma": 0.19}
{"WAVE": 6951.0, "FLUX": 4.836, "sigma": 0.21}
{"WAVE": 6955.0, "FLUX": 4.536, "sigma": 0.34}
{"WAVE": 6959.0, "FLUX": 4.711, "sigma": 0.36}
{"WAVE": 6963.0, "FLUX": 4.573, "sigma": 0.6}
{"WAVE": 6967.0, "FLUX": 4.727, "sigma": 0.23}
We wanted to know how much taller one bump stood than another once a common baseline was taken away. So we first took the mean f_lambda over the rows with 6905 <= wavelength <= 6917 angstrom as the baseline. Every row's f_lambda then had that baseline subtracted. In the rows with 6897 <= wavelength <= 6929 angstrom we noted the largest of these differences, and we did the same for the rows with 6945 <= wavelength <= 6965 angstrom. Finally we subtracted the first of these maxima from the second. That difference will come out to -0.13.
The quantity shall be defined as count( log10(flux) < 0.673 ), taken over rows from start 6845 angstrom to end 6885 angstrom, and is 8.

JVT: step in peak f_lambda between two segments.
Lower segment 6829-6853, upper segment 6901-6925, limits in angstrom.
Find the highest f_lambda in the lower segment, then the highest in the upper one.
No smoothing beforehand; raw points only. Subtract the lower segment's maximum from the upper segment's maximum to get 0.11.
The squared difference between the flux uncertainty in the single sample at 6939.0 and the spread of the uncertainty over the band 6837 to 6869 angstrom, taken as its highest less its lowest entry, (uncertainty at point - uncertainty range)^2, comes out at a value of 0.0256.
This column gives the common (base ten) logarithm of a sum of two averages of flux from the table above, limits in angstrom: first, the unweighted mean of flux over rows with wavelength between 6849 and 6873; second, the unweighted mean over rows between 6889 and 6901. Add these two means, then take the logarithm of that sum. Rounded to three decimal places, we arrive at 0.965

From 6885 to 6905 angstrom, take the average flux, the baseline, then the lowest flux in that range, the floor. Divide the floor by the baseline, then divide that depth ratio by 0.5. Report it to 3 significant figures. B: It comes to 1.94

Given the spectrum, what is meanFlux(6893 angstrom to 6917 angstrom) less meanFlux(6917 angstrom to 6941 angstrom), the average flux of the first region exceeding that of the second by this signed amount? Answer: -0.16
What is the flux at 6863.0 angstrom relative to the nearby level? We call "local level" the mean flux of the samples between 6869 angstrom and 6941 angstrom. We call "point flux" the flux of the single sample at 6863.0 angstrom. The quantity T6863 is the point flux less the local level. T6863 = -0.52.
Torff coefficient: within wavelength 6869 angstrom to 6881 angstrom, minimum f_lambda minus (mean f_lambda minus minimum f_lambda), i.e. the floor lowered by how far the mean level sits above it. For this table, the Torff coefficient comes 4.29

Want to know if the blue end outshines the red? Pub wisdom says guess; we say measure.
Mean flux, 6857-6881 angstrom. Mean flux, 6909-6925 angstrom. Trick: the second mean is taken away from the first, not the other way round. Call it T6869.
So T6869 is -0.24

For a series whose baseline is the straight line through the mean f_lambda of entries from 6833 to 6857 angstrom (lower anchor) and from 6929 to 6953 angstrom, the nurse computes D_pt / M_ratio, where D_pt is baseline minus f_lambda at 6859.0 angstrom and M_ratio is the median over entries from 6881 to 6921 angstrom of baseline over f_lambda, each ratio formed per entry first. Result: 0.03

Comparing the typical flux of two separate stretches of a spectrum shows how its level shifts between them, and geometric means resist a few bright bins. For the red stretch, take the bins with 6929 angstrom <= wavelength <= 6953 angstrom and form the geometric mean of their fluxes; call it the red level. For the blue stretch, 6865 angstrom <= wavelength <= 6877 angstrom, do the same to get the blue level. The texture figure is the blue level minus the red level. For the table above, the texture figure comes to -0.16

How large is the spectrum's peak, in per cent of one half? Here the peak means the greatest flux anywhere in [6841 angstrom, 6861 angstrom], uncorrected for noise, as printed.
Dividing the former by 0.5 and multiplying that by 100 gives 971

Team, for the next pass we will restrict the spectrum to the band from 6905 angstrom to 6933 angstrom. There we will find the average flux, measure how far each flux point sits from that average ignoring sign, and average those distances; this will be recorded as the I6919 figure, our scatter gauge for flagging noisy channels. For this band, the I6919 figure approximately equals 0.14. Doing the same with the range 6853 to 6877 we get 0.18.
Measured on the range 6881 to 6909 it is 0.10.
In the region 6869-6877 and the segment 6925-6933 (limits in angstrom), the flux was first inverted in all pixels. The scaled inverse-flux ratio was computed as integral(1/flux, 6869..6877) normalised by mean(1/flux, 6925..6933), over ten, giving 0.825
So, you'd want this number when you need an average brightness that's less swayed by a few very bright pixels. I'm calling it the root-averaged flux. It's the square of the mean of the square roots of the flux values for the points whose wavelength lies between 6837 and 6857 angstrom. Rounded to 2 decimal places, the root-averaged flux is 4.59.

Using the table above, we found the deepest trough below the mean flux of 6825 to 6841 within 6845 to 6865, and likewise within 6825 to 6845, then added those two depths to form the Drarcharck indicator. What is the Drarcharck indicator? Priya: 0.7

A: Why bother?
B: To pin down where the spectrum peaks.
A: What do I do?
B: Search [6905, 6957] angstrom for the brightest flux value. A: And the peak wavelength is 6935.0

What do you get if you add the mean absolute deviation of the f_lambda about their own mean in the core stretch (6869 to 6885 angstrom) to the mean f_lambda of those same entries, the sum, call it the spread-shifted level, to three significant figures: 4.53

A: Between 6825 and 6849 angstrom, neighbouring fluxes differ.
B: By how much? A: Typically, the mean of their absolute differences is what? 0.200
